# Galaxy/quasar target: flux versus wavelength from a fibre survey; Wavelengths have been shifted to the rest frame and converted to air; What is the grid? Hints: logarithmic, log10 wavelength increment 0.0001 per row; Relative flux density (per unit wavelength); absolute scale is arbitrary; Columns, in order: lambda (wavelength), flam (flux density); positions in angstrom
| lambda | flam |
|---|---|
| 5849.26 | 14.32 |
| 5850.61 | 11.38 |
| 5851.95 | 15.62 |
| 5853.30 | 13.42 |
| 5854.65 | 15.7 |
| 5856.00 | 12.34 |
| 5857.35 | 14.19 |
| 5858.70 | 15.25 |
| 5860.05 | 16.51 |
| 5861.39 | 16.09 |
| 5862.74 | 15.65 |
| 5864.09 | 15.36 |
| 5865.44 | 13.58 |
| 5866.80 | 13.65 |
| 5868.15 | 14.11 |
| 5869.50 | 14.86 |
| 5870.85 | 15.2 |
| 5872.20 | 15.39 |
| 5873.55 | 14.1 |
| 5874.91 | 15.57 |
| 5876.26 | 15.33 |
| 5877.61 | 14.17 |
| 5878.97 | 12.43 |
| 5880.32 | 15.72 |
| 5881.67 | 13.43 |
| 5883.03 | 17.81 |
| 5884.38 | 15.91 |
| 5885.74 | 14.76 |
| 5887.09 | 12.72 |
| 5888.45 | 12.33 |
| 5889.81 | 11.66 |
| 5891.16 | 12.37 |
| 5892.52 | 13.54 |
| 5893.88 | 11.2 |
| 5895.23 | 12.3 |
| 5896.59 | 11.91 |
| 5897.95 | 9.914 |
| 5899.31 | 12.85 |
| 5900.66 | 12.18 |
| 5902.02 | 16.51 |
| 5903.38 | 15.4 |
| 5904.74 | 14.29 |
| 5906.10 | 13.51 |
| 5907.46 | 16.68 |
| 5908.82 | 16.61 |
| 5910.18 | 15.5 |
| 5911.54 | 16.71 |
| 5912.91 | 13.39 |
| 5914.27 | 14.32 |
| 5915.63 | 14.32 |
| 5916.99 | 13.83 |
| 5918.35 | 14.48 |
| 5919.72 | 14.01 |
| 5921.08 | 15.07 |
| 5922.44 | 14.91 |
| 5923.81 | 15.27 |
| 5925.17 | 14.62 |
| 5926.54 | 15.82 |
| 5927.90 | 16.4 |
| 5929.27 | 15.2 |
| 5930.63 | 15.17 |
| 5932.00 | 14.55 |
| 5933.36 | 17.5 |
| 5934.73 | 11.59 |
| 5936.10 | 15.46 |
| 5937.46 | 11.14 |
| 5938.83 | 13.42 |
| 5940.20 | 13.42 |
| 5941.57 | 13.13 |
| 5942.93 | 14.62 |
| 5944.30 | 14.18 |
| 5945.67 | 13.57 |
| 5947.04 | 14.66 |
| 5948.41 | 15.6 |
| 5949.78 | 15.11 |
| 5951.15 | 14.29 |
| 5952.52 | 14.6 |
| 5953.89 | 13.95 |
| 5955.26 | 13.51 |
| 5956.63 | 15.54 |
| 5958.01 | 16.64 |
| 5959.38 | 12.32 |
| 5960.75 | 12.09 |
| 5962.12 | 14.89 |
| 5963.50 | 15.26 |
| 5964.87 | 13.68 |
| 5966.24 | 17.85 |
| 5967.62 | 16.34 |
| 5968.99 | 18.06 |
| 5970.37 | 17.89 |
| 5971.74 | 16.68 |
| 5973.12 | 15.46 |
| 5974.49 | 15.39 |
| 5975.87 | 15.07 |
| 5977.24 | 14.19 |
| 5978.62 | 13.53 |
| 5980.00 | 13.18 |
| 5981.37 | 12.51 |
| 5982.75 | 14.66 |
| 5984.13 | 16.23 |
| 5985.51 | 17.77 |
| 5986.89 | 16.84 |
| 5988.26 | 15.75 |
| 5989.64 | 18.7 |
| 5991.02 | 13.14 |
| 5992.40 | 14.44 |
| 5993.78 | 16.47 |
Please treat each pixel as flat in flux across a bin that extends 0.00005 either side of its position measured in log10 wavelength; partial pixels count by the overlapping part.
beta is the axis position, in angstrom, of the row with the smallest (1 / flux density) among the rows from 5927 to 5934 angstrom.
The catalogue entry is 5933.36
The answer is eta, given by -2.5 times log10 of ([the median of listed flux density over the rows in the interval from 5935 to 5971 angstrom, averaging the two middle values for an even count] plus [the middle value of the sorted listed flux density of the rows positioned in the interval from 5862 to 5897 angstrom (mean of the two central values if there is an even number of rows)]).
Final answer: -3.65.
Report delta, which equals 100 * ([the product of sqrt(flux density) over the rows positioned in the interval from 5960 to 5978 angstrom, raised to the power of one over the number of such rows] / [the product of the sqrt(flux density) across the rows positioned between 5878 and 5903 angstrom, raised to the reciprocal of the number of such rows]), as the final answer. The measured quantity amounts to 109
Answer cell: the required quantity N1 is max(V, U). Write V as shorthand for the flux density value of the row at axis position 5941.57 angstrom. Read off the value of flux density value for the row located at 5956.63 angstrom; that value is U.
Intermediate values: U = 15.54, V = 13.13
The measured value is 15.5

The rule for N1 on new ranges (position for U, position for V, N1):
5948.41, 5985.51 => 17.8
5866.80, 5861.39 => 16.1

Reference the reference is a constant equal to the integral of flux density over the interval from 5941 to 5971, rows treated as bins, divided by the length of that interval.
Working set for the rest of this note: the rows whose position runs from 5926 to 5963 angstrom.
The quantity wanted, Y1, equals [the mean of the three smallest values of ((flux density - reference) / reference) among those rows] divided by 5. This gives -0.044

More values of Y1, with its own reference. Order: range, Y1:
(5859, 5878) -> -0.015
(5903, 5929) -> -0.018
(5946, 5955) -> -0.008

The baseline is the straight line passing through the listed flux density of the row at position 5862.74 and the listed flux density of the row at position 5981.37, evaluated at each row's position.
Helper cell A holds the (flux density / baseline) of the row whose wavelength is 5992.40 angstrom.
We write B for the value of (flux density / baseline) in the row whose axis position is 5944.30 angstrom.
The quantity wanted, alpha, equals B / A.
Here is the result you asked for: 0.89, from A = 1.18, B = 1.05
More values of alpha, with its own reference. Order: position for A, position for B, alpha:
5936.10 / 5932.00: 0.93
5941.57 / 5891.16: 0.86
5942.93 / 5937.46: 0.75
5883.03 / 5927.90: 1.00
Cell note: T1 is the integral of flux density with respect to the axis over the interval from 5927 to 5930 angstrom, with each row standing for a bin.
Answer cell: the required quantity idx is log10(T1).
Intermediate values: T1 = 47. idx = 1.68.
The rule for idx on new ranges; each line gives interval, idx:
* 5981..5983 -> 1.43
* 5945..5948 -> 1.63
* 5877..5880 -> 1.61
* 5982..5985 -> 1.67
